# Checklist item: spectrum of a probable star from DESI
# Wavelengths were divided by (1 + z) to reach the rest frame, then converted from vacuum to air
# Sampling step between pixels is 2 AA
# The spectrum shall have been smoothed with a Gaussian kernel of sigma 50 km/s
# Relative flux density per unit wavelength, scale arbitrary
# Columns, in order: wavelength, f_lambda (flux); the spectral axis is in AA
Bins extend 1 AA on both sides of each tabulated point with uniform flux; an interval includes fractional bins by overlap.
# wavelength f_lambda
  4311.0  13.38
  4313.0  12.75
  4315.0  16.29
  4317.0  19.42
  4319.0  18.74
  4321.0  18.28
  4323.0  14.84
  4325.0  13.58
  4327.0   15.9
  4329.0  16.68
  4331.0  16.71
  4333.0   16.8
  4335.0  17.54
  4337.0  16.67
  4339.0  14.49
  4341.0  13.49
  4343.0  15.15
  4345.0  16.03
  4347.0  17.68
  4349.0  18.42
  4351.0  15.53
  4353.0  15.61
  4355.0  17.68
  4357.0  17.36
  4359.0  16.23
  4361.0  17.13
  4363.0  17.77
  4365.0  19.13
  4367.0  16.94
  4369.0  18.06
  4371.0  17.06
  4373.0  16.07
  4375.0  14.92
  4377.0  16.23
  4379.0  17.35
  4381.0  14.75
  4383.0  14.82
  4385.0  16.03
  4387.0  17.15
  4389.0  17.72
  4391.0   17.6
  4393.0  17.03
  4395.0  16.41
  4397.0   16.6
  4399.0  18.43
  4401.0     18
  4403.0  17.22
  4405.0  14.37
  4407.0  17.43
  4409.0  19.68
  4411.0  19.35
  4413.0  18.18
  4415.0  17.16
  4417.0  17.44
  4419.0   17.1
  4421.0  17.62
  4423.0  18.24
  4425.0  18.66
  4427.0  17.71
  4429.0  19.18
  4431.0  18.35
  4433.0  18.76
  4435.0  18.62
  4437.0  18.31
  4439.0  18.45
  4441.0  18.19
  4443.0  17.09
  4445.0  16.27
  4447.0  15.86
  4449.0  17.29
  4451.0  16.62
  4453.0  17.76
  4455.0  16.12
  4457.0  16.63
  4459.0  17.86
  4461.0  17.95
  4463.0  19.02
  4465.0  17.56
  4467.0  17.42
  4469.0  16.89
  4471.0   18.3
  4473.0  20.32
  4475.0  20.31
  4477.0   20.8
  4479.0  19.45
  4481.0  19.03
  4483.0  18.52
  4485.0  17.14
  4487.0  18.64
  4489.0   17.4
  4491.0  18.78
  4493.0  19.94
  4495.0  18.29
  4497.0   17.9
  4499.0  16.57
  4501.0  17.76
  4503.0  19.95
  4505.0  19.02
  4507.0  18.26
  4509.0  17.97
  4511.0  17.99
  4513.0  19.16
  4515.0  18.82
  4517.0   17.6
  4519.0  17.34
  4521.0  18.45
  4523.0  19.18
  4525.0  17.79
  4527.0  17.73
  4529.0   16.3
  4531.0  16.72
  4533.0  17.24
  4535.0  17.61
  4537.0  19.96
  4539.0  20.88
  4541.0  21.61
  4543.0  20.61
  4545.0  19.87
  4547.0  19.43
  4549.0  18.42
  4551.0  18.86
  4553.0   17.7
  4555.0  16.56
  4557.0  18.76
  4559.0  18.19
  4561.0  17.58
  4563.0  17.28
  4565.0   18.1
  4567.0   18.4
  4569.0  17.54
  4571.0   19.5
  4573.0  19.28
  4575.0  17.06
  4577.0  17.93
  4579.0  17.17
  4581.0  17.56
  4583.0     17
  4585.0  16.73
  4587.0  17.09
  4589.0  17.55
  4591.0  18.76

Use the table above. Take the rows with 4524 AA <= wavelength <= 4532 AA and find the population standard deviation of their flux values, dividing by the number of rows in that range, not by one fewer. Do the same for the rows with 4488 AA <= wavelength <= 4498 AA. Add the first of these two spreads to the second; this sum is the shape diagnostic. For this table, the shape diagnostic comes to 1.5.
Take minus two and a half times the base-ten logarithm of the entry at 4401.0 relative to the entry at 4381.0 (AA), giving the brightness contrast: -0.22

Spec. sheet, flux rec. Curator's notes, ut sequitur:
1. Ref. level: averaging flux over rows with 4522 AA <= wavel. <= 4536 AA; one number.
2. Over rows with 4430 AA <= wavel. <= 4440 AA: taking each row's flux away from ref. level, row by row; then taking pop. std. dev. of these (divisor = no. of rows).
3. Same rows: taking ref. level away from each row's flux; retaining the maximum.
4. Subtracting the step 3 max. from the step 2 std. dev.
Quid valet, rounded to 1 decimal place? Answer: -1.1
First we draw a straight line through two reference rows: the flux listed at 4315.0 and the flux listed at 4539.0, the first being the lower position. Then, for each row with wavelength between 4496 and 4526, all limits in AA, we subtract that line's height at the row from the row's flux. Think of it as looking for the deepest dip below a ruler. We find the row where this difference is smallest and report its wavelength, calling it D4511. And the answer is 4499.0 AA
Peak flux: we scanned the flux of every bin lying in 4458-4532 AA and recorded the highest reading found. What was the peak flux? 20.8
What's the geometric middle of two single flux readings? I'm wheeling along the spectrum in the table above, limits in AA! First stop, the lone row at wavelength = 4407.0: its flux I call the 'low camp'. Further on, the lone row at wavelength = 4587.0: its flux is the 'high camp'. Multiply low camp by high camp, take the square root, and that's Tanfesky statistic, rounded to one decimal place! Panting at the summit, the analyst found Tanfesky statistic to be 17.3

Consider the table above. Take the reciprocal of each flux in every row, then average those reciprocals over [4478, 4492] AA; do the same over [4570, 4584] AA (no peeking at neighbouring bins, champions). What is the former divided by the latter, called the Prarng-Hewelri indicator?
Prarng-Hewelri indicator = 0.97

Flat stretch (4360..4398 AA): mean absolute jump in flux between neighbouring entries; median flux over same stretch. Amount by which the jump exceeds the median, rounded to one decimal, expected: -16.0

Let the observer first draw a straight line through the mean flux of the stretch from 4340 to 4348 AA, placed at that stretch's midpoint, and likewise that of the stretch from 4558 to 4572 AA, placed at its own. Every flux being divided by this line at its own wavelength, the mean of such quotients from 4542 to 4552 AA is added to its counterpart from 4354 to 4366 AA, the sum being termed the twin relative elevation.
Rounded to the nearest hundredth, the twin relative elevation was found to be 2.20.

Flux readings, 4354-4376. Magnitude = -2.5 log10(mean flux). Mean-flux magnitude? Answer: -3.08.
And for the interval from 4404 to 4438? -3.14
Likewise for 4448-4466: -3.10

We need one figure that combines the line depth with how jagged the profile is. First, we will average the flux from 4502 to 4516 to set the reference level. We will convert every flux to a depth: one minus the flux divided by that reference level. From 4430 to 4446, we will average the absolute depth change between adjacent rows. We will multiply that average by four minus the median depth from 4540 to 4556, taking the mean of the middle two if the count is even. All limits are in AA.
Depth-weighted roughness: 0.10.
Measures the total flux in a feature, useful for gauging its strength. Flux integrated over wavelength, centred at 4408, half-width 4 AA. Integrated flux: 142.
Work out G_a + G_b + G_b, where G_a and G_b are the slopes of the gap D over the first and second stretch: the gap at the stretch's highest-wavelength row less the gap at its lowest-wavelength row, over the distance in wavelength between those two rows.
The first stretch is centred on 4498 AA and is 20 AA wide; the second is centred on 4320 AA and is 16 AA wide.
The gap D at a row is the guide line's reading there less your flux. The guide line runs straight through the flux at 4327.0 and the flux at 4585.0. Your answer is -0.5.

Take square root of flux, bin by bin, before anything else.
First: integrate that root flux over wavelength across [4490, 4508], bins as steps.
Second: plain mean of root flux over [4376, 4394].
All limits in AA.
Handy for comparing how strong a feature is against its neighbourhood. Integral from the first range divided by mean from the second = 19.0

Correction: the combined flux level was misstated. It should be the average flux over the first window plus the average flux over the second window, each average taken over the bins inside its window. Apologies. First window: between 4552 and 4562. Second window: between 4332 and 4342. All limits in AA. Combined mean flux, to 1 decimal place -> 33.6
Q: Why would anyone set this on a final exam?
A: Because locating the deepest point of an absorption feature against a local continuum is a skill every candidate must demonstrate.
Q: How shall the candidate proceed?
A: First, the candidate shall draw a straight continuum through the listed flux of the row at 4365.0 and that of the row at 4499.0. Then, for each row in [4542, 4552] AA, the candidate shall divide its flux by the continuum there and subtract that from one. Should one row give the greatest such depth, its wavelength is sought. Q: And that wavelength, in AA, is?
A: 4549.0 AA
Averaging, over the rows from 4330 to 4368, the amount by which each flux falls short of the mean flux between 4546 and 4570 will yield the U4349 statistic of 1.4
